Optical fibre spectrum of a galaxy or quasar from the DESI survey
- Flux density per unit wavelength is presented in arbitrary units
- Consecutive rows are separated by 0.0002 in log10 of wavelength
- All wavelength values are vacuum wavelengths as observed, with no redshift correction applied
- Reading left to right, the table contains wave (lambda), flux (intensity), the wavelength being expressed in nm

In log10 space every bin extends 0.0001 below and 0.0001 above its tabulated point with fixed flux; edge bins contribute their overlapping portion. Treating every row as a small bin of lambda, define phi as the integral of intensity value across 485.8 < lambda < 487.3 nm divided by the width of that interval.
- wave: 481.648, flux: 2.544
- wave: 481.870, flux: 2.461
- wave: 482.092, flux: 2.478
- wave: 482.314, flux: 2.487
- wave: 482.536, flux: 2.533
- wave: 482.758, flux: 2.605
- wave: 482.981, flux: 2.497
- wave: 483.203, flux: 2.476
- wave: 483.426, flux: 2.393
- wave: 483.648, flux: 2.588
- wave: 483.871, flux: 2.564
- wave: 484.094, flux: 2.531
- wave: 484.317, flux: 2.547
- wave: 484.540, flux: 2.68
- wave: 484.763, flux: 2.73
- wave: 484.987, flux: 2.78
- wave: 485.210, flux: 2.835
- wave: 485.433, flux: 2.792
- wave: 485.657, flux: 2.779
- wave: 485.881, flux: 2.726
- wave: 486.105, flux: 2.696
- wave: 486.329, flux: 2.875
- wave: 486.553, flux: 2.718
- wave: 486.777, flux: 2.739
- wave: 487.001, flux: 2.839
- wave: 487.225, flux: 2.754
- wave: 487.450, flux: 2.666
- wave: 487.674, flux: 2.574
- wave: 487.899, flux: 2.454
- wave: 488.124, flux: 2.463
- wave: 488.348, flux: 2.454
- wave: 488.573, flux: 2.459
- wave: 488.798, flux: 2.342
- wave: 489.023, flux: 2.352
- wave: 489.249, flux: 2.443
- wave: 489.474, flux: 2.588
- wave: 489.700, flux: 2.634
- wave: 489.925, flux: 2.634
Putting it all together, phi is 2.77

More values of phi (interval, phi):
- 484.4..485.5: 2.76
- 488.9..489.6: 2.46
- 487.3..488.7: 2.52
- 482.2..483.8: 2.51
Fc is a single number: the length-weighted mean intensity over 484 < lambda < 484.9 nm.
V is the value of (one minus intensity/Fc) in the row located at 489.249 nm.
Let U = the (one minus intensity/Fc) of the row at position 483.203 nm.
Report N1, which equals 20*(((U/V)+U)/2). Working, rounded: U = 0.06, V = 0.07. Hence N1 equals 9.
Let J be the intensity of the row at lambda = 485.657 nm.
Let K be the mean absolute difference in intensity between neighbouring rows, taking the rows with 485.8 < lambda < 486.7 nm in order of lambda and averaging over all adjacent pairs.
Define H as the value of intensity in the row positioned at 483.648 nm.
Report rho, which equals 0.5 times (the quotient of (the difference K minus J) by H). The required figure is -0.513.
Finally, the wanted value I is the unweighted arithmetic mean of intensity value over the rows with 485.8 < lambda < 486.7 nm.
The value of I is 2.75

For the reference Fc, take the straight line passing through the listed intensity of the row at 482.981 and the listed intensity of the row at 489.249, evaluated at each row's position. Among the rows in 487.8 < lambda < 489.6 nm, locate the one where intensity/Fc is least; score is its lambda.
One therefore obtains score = 488.798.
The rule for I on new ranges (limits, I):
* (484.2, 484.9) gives 2.65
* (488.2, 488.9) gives 2.42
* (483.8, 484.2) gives 2.55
